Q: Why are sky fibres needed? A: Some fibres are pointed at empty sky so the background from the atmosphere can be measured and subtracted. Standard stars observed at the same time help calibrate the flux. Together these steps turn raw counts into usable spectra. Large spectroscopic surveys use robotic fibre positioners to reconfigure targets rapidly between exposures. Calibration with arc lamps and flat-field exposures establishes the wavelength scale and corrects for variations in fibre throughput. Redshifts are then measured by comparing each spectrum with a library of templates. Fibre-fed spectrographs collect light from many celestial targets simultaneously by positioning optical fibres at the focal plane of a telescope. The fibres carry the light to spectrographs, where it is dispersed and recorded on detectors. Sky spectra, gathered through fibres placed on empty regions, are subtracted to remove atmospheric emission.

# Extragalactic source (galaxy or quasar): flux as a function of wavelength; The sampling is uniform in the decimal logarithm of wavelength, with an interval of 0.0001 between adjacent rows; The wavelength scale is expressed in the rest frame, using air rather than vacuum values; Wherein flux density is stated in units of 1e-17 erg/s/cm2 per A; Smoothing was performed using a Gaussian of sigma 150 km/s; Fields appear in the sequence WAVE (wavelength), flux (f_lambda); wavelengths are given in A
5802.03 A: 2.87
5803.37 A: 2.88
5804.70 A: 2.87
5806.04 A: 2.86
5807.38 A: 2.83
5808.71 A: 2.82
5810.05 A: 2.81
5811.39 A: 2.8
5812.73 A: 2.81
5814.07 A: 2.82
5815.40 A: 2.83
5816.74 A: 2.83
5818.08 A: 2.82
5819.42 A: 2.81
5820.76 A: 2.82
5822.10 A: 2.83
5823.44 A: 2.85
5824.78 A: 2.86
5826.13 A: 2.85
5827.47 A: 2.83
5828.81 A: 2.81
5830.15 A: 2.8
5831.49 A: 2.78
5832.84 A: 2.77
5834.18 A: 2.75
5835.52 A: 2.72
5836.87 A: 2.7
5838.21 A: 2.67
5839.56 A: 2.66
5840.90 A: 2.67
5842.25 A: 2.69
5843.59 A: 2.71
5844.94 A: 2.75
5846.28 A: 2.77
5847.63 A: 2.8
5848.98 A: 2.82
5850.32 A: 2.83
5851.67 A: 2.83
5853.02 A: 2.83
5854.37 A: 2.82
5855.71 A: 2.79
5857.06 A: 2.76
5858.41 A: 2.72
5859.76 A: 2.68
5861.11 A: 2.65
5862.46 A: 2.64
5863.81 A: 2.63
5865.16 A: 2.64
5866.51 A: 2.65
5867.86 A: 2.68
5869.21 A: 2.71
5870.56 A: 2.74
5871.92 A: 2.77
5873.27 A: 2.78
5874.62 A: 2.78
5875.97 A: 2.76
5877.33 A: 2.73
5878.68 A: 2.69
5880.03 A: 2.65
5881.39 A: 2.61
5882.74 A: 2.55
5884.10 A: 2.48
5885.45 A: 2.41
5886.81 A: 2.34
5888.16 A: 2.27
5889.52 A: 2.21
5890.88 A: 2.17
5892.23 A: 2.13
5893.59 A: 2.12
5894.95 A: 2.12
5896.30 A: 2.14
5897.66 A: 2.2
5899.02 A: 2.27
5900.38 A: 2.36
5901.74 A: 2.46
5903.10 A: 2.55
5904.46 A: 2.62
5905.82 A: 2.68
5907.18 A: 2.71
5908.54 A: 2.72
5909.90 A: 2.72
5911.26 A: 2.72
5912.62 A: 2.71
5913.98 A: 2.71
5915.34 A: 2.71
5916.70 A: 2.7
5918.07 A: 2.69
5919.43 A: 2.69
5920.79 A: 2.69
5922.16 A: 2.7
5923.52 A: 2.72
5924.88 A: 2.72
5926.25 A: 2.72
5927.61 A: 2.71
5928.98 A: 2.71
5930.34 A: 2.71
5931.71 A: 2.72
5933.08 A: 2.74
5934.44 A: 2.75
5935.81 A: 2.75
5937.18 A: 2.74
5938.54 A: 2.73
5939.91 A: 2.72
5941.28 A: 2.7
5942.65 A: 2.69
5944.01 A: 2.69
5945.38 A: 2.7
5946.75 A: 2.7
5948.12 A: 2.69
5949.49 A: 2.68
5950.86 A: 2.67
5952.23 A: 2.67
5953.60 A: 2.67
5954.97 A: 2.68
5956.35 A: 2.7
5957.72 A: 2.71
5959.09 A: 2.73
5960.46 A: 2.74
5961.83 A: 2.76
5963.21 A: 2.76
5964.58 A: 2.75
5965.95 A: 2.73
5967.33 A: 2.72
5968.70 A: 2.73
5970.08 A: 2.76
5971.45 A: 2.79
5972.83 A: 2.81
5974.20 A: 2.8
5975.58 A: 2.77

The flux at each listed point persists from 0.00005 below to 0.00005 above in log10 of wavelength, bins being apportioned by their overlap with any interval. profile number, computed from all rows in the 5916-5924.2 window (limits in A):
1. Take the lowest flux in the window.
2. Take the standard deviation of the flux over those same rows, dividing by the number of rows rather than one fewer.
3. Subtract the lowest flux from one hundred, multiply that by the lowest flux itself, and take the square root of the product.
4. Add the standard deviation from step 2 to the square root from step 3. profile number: 16.2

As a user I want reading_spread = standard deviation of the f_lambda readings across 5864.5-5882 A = 0.06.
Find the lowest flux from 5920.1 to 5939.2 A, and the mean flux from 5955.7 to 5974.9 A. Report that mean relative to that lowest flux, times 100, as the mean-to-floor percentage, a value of 102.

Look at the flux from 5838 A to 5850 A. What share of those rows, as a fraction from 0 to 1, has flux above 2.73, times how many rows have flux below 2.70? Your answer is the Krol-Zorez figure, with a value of 1.8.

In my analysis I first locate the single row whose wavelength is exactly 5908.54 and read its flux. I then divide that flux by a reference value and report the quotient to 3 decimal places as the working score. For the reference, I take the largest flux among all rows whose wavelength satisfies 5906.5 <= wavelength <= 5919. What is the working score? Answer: 1.000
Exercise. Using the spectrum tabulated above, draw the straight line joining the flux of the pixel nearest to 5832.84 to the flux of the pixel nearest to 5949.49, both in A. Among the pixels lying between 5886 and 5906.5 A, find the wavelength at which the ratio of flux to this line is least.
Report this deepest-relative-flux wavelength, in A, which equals 5893.59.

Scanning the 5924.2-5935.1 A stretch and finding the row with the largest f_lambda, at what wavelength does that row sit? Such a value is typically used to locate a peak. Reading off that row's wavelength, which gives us 5934.44 A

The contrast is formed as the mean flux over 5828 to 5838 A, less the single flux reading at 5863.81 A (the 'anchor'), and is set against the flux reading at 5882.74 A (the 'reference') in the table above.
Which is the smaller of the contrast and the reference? 0.13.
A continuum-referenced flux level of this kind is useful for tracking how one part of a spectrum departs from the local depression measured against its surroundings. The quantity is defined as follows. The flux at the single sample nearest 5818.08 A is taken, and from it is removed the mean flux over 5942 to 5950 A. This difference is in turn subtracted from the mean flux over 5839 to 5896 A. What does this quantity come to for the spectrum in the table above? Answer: 2.49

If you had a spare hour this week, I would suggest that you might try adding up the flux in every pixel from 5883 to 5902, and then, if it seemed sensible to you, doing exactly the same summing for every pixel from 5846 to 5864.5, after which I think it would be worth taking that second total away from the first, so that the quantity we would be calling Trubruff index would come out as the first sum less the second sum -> -6.9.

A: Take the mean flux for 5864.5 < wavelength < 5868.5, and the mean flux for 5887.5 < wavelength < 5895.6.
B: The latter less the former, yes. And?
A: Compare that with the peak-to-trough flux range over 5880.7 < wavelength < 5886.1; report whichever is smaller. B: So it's -0.49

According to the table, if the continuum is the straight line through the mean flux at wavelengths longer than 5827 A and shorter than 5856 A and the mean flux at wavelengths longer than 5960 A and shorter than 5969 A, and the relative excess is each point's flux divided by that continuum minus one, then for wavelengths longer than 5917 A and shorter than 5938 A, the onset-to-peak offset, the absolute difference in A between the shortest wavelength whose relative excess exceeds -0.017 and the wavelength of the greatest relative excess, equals 12.3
